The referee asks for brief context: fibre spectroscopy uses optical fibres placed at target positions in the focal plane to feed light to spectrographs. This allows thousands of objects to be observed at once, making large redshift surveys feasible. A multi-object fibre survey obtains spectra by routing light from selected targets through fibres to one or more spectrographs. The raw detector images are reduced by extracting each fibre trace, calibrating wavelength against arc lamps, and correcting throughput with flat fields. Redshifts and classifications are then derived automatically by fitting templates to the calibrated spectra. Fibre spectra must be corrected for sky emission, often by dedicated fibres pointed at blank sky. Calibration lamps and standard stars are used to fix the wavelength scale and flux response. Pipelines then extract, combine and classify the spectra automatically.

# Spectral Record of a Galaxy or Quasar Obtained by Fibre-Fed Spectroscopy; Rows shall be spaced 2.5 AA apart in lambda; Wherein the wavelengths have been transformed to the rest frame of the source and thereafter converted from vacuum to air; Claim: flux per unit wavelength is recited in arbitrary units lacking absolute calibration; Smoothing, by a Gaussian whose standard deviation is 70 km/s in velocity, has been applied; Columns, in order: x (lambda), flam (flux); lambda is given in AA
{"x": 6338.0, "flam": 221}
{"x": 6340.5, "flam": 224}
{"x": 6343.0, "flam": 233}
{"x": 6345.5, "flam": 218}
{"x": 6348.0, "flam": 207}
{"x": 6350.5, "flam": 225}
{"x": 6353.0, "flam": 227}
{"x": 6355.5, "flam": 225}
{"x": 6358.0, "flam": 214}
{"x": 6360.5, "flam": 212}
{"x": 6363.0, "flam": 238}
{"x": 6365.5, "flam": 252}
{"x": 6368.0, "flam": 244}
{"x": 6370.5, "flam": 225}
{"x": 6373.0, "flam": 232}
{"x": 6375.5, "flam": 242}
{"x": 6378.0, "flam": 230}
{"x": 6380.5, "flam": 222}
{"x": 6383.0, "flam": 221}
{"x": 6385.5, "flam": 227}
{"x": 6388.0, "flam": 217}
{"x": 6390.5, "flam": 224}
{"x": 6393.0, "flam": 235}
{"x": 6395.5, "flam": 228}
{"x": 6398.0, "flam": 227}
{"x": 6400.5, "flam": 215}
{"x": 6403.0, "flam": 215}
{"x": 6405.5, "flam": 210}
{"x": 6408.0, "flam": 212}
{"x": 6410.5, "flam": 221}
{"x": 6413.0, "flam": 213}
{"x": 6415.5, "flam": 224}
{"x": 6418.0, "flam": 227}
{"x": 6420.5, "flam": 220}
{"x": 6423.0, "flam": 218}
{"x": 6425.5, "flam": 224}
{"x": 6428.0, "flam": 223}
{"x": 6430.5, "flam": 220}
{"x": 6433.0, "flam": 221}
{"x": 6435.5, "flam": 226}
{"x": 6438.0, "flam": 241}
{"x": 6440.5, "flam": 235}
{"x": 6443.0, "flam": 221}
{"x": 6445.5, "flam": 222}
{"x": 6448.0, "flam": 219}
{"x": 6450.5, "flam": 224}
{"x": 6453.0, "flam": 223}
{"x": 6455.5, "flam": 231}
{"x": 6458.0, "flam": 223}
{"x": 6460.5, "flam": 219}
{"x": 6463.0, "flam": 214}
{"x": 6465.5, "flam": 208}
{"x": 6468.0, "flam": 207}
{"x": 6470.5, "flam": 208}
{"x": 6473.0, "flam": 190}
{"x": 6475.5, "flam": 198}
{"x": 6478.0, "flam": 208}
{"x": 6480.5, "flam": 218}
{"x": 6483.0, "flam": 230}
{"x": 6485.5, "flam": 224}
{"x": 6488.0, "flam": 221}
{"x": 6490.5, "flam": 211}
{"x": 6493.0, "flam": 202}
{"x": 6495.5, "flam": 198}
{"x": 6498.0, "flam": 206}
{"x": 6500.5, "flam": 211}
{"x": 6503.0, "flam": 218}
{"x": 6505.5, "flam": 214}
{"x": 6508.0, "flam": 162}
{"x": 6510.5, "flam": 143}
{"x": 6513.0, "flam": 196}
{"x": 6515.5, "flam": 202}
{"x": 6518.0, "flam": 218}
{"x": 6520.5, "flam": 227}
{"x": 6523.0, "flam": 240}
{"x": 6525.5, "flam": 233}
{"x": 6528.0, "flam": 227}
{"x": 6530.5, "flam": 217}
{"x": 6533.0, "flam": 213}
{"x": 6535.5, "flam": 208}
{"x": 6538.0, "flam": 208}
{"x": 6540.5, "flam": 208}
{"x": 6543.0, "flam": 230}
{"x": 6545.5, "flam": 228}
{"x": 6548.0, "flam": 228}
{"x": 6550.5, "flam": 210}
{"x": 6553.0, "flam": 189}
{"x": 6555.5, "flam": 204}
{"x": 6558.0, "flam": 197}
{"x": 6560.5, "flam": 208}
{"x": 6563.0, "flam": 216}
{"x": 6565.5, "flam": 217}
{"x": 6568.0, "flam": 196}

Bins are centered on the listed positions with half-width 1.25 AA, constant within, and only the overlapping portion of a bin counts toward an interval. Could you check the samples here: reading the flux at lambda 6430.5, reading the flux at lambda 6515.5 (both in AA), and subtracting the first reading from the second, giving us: -18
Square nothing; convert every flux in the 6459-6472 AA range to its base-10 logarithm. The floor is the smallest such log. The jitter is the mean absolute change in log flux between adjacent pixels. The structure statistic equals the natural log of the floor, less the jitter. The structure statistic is 0.833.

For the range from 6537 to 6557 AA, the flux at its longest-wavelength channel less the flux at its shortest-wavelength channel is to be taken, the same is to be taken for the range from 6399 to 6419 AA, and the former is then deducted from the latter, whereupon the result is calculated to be 16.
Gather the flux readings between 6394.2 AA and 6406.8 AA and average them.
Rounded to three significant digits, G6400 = 219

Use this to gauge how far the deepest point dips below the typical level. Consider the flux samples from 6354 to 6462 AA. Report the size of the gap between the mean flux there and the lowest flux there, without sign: 15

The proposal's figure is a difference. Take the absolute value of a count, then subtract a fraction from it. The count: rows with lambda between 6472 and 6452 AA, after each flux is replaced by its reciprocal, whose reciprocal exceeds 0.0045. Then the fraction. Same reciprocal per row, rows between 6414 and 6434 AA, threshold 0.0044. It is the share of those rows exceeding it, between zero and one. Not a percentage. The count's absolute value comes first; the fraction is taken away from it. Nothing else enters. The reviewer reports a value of 4.0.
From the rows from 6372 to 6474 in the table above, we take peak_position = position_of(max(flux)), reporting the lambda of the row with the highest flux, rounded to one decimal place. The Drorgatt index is 6375.5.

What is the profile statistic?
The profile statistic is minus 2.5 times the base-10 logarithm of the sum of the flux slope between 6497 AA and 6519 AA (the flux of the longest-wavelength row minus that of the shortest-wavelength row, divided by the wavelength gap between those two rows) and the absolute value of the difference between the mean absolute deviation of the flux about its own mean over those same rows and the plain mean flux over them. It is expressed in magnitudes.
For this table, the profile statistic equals -5.62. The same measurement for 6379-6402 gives -5.85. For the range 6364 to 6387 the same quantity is -5.87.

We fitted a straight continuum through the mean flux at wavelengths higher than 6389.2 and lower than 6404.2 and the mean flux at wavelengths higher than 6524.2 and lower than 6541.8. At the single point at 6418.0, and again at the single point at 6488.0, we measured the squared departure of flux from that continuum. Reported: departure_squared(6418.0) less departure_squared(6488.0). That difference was 13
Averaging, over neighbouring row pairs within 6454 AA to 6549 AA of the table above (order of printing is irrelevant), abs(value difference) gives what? 9.8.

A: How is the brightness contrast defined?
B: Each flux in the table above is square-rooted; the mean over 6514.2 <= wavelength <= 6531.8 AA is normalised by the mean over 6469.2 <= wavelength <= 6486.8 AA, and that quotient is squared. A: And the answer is 1.06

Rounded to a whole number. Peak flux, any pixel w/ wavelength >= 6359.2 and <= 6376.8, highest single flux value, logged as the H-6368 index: 252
